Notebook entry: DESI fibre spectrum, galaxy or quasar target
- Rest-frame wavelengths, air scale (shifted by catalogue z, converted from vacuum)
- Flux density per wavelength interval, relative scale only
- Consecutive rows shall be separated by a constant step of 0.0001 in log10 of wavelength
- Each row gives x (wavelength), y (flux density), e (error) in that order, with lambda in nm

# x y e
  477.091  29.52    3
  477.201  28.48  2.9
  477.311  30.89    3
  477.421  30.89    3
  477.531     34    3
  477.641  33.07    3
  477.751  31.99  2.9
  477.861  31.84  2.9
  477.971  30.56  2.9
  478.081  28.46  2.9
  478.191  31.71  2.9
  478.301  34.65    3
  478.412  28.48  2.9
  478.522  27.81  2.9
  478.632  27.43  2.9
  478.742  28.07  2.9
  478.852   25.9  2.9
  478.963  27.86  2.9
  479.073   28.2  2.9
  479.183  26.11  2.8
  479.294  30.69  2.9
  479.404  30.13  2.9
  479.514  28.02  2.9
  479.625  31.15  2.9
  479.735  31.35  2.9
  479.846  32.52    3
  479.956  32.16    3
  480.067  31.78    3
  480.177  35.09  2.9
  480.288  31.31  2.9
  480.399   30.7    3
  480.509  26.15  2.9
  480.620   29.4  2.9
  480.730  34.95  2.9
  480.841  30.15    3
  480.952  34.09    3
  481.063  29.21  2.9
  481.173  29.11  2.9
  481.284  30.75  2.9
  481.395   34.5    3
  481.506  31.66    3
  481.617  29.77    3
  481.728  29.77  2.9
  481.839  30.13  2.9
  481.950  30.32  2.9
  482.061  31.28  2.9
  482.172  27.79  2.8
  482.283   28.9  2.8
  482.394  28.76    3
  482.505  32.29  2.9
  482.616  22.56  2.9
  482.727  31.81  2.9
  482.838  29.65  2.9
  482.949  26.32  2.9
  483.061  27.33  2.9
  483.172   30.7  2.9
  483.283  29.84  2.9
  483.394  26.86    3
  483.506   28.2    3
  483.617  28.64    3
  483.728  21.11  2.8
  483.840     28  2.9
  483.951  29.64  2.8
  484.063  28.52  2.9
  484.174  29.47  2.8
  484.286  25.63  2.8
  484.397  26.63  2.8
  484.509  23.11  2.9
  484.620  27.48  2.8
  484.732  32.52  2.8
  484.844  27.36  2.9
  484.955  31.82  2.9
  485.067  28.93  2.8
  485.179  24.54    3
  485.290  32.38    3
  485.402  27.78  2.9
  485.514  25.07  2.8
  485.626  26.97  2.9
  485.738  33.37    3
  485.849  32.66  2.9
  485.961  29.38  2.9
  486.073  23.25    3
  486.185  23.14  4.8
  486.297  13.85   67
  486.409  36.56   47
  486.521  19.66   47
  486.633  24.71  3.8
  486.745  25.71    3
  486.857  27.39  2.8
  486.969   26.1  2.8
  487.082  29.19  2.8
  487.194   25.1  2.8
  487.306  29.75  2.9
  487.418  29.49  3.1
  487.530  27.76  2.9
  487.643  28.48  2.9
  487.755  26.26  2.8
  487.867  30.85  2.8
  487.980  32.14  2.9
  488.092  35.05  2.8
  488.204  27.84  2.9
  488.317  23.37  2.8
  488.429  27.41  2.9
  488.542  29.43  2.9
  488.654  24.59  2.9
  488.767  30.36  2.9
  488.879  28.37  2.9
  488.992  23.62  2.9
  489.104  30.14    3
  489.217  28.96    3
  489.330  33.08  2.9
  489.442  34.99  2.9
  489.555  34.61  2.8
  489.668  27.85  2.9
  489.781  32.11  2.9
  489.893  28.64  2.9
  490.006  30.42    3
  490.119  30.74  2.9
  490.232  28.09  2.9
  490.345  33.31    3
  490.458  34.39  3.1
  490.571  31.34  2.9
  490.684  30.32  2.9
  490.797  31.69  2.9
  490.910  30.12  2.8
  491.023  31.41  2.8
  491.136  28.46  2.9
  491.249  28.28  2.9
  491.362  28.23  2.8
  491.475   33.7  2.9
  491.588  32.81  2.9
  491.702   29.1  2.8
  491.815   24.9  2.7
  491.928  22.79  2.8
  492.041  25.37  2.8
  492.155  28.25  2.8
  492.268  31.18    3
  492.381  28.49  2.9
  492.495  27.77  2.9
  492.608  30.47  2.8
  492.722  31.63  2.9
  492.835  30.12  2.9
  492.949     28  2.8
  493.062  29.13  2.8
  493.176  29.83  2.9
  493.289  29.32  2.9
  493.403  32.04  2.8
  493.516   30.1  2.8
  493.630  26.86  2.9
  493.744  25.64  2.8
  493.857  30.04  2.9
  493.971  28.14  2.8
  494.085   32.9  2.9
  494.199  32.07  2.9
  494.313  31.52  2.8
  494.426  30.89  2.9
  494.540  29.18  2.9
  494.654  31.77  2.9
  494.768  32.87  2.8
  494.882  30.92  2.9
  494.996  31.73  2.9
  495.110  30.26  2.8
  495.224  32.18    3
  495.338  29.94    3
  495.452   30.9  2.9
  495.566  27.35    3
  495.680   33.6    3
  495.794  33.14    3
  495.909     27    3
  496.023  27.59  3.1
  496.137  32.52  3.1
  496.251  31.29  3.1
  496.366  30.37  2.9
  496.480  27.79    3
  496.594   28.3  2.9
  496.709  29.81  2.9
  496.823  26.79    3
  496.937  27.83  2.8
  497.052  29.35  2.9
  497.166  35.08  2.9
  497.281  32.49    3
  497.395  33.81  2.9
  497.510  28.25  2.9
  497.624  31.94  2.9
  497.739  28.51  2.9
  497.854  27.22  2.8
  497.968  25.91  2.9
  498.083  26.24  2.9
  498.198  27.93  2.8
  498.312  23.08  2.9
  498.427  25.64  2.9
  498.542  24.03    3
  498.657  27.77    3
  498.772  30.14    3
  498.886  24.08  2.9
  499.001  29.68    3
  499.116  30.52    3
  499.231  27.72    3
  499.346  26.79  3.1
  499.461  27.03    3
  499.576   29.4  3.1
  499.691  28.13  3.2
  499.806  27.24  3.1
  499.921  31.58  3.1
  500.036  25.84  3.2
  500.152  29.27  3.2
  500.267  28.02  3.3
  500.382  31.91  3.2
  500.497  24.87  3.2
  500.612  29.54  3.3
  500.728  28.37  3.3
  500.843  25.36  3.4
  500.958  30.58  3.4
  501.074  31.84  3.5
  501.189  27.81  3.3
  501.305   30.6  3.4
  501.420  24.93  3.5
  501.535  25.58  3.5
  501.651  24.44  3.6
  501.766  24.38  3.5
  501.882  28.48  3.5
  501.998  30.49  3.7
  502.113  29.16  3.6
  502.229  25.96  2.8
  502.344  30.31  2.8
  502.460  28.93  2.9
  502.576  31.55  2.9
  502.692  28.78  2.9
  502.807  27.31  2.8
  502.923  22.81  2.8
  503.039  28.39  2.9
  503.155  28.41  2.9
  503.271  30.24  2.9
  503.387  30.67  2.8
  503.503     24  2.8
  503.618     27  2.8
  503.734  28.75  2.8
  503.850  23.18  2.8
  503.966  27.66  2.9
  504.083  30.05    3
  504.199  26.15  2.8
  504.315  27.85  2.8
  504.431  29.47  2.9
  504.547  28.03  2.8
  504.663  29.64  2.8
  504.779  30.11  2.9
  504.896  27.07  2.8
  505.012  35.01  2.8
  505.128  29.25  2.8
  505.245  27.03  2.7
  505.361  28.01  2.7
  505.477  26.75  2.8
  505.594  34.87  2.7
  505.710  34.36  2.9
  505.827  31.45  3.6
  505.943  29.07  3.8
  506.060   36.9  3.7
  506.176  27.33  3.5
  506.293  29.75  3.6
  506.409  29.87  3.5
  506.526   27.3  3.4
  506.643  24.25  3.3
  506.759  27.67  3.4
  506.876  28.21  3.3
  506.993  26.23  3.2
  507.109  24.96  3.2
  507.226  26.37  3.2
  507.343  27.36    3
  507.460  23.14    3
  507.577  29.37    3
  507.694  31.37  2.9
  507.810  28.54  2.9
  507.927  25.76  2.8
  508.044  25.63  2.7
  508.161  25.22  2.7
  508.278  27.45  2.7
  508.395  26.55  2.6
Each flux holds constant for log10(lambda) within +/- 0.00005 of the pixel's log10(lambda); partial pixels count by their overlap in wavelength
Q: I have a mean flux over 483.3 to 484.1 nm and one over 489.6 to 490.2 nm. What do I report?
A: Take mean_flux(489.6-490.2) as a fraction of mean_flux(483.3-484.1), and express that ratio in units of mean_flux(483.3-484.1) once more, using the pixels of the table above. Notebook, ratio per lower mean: 0.040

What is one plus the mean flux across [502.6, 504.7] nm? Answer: 28.7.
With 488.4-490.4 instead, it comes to 30.8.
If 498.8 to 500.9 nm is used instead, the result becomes 29.1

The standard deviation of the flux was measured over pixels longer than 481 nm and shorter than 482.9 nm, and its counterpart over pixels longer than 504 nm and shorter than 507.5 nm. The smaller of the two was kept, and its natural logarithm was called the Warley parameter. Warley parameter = 0.9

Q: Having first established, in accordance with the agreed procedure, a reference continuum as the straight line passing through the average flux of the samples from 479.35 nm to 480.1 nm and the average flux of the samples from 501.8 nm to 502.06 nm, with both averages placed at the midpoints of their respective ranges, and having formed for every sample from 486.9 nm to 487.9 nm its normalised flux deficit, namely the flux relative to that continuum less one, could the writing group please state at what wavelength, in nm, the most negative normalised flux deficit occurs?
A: 487.194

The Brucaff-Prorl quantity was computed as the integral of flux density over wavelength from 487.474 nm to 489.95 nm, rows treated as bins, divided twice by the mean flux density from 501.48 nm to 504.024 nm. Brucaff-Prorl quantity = 0.0956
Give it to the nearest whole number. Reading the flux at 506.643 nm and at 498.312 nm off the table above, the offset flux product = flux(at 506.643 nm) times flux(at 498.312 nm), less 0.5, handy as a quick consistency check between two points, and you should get 559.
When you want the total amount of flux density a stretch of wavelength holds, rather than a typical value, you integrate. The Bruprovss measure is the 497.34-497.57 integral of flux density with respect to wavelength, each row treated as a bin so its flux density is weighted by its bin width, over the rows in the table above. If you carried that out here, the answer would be 7.1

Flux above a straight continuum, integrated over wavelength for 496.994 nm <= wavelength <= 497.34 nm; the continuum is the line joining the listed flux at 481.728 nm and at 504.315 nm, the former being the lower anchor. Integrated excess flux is 1.3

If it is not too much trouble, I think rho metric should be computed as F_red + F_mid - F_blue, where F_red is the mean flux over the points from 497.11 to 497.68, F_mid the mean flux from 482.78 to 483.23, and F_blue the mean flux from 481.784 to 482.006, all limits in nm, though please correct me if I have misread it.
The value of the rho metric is 30.6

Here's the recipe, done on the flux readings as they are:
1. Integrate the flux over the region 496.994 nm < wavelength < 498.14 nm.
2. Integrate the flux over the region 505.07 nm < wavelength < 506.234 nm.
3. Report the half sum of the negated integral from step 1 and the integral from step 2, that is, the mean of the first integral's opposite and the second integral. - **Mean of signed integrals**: 0.64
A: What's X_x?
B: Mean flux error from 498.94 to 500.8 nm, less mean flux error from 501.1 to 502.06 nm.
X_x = -0.36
